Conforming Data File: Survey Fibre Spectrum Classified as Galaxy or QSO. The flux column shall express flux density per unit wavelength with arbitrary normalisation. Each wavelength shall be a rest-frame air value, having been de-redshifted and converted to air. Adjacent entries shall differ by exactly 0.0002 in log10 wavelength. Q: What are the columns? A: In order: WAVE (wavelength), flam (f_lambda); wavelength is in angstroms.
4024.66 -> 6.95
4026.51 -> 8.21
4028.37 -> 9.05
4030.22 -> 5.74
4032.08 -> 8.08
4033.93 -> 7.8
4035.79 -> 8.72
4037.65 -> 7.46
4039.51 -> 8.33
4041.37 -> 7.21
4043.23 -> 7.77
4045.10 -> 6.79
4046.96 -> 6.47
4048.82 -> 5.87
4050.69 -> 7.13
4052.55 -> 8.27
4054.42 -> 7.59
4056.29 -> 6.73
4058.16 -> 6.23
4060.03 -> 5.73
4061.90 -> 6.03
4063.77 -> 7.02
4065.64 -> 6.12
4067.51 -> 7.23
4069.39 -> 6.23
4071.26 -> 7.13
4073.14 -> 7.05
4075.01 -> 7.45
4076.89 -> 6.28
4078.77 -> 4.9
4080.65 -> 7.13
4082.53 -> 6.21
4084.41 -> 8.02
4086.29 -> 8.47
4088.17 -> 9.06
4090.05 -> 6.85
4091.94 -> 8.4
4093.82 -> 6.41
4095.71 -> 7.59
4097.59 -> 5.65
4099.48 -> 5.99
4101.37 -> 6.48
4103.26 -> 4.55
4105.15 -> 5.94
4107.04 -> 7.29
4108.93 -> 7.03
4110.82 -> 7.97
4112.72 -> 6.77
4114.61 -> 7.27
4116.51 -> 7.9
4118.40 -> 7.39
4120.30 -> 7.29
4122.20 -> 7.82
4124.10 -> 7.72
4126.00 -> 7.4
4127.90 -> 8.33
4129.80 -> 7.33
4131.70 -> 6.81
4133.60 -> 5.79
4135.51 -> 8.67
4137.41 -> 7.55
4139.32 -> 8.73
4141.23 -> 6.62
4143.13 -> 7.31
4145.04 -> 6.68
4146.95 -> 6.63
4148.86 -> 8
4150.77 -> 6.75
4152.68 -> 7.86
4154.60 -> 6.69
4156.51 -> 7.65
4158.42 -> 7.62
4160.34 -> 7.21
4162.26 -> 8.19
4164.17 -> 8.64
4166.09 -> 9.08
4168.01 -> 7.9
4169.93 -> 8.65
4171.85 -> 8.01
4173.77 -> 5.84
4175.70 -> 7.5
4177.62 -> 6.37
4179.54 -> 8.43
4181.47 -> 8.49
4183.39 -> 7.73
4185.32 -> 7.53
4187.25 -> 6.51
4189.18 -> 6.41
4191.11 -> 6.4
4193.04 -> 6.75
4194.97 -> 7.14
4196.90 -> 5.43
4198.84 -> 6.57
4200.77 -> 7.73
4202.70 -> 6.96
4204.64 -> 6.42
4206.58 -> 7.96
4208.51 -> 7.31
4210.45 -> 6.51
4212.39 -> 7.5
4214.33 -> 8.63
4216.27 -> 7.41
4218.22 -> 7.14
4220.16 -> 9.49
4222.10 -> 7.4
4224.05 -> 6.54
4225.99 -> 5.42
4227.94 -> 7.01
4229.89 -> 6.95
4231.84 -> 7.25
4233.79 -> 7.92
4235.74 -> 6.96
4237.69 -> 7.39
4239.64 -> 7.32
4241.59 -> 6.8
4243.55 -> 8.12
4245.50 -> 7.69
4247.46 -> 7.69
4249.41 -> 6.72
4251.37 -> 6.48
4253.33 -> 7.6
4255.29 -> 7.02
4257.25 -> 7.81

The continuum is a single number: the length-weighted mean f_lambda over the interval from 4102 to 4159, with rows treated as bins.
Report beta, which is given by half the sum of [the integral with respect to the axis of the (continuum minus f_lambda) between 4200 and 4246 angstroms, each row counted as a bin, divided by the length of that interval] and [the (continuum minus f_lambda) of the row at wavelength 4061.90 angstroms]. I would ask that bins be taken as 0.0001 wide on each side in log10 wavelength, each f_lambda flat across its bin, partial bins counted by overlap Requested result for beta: 0.56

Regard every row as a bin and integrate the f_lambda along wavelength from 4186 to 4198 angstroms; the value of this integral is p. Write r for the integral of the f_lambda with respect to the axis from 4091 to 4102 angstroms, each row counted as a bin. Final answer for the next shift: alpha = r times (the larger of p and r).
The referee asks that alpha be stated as 5769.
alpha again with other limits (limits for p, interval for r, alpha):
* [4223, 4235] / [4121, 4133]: 8127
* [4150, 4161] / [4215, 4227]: 7602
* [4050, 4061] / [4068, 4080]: 6168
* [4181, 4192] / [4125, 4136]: 6513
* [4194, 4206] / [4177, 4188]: 6925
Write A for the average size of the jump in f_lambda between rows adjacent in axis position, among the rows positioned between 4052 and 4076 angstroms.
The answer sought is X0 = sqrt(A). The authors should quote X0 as 0.83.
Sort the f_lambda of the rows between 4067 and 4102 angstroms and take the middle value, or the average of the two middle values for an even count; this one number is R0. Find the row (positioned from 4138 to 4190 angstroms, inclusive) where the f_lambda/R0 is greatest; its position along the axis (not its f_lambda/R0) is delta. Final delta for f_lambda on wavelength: 4166.09 angstroms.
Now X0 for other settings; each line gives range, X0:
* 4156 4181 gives 1.00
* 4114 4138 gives 0.90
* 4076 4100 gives 1.18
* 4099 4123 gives 0.91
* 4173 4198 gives 0.89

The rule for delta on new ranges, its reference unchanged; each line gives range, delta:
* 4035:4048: 4035.79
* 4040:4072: 4052.55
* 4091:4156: 4139.32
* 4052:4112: 4088.17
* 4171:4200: 4181.47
